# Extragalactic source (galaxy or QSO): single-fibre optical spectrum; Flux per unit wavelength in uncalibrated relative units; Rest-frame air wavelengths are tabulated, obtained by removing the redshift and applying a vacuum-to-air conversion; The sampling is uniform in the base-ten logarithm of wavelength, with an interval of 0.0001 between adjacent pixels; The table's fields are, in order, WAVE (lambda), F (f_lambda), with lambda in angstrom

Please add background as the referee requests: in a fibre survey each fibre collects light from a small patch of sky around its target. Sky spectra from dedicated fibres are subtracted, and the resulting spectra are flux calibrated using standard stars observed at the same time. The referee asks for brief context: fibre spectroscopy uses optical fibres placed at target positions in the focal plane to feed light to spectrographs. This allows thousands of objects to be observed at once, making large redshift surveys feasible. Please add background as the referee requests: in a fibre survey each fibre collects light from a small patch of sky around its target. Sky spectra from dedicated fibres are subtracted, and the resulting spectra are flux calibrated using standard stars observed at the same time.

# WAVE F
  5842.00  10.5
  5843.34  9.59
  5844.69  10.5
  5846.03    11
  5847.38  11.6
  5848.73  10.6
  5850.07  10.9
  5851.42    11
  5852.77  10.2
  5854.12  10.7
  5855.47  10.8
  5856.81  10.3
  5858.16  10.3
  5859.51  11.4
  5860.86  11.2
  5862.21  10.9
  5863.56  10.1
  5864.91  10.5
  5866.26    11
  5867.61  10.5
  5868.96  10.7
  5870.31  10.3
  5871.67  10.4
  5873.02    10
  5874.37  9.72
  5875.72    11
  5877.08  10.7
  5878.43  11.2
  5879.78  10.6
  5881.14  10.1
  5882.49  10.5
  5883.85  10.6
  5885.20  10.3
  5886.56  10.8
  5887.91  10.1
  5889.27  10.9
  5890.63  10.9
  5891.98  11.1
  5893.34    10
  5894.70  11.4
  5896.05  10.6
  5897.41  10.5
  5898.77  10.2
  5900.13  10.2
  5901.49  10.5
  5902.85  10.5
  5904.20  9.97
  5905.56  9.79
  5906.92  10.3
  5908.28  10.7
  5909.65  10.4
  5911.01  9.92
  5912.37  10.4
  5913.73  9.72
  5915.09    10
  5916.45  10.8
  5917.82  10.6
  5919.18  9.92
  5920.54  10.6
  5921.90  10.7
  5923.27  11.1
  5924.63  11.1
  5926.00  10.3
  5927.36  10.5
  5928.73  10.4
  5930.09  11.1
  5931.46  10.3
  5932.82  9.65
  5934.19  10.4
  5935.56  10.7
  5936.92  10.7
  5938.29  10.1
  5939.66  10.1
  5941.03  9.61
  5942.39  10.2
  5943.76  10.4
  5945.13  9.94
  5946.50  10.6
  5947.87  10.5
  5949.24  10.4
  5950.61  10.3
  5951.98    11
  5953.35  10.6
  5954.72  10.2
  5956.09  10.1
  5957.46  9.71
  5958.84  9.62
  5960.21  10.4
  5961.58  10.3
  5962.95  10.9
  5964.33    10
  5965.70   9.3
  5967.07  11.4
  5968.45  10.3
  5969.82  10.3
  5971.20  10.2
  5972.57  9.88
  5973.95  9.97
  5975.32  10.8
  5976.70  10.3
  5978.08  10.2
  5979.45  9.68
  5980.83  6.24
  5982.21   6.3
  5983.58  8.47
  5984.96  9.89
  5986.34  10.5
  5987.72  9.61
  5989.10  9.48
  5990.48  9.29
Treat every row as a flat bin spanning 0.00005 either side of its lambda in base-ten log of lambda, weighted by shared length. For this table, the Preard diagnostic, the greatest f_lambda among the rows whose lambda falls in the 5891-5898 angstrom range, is 11.4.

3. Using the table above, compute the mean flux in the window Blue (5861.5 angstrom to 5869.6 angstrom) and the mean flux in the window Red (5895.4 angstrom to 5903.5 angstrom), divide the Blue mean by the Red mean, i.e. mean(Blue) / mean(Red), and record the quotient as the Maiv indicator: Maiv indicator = 1.02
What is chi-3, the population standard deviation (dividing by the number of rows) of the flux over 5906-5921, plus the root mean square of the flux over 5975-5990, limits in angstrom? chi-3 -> 9.69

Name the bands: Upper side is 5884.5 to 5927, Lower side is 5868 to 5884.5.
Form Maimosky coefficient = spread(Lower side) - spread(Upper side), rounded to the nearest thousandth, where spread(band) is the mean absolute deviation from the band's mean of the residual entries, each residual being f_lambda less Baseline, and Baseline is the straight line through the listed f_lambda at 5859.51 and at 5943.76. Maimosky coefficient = -0.015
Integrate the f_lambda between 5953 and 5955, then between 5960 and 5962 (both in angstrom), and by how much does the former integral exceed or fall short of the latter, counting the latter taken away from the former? 0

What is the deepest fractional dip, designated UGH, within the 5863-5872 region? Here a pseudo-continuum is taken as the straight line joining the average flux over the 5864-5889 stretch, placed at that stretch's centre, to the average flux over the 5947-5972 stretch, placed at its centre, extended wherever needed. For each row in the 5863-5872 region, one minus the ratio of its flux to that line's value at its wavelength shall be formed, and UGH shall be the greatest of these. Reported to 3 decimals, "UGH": 0.041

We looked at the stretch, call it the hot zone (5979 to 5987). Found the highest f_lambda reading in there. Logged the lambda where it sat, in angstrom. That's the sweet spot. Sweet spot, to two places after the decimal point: 5986.34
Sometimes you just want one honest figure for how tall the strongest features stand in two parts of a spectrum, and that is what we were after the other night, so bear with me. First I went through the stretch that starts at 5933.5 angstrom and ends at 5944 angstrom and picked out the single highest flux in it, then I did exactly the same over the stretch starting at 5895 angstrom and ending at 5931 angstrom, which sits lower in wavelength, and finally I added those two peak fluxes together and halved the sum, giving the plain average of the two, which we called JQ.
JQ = 10.9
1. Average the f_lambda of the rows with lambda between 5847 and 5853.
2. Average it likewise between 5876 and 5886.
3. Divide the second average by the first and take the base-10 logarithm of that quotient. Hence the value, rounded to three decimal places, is -0.012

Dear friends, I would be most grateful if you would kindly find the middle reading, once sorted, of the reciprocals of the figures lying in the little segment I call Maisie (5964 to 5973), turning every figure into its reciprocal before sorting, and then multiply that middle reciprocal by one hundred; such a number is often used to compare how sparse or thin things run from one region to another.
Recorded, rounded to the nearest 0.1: 9.8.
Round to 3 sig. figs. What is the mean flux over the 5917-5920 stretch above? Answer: 10.3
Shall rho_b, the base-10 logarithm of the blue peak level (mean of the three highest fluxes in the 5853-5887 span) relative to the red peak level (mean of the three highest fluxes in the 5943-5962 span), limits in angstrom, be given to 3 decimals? 0.021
